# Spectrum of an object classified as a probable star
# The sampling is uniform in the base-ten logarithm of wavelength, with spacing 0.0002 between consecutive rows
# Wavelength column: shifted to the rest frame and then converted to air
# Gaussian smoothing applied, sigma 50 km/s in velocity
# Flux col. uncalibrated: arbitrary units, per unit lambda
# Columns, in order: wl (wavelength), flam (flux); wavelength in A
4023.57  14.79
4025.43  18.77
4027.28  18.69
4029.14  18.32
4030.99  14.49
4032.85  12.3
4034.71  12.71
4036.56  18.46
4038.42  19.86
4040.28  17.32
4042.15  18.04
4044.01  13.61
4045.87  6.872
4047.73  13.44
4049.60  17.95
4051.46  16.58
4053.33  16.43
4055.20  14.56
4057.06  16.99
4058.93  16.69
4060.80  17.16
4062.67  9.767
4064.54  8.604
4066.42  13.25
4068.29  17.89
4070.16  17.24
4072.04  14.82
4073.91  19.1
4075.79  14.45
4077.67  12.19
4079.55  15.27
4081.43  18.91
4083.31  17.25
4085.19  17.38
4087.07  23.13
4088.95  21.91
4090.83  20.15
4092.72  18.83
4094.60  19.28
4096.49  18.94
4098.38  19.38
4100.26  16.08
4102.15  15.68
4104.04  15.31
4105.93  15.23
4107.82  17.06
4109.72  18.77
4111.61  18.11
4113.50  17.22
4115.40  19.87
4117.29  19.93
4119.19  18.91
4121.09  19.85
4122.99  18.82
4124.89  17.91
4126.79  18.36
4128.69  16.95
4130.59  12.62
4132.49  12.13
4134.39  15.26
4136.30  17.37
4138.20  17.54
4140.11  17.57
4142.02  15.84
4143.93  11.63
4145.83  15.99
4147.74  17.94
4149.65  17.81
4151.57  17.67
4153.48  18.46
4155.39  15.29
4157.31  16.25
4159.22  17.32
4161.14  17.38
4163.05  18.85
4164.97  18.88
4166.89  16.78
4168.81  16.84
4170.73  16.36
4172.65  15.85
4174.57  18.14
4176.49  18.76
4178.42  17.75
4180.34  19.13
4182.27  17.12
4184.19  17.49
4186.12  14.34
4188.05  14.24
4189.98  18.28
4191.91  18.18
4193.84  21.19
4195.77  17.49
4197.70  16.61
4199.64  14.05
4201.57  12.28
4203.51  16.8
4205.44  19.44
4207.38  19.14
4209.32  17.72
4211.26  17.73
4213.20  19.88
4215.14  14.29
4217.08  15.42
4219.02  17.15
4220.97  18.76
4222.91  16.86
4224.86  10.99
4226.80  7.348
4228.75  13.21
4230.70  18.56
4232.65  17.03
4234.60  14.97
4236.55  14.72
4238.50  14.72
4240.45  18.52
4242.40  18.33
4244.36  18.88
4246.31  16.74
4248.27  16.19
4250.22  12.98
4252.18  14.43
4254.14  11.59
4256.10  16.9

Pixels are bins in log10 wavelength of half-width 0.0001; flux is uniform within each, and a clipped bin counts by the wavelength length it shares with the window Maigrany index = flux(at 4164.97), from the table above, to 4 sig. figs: 18.88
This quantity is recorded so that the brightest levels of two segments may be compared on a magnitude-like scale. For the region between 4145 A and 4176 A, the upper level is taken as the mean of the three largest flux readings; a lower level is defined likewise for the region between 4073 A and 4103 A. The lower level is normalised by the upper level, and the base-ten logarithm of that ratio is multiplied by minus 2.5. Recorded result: -0.16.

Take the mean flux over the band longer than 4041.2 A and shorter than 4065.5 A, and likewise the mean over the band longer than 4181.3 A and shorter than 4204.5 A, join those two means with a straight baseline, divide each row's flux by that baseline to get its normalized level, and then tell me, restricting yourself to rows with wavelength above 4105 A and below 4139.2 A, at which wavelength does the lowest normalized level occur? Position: 4132.49 A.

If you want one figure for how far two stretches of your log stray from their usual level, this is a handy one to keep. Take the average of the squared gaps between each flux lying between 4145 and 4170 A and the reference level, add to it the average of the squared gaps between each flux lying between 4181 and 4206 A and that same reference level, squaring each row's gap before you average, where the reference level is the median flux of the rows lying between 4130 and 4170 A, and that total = 7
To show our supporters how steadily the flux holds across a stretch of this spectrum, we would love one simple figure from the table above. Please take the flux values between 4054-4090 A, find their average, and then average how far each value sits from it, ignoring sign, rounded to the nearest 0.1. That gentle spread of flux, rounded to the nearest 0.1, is 2.8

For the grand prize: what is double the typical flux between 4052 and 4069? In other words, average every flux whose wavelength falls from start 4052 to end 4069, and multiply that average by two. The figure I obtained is 29.2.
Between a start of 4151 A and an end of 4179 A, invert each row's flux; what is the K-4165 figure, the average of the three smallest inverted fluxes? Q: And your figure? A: 0.053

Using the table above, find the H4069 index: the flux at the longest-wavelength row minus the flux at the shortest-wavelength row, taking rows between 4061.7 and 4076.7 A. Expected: 5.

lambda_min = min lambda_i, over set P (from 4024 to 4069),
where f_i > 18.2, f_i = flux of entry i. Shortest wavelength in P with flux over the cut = 4025.43 A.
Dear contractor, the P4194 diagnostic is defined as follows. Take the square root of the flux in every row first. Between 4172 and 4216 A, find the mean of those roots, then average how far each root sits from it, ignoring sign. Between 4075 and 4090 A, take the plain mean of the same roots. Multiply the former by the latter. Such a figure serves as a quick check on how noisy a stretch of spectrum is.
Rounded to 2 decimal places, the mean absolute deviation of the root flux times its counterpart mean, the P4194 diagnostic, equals 0.86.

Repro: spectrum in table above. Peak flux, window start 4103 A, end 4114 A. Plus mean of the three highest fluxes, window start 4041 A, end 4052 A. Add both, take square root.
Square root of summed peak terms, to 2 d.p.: 6.02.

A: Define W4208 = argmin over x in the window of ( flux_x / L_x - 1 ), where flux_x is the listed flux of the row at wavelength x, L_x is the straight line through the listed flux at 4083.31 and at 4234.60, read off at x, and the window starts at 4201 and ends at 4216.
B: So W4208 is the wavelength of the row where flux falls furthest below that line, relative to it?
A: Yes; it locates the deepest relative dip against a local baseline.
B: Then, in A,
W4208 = 4201.57 A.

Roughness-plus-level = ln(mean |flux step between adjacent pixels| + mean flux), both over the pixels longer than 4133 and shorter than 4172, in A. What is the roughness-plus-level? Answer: 2.90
